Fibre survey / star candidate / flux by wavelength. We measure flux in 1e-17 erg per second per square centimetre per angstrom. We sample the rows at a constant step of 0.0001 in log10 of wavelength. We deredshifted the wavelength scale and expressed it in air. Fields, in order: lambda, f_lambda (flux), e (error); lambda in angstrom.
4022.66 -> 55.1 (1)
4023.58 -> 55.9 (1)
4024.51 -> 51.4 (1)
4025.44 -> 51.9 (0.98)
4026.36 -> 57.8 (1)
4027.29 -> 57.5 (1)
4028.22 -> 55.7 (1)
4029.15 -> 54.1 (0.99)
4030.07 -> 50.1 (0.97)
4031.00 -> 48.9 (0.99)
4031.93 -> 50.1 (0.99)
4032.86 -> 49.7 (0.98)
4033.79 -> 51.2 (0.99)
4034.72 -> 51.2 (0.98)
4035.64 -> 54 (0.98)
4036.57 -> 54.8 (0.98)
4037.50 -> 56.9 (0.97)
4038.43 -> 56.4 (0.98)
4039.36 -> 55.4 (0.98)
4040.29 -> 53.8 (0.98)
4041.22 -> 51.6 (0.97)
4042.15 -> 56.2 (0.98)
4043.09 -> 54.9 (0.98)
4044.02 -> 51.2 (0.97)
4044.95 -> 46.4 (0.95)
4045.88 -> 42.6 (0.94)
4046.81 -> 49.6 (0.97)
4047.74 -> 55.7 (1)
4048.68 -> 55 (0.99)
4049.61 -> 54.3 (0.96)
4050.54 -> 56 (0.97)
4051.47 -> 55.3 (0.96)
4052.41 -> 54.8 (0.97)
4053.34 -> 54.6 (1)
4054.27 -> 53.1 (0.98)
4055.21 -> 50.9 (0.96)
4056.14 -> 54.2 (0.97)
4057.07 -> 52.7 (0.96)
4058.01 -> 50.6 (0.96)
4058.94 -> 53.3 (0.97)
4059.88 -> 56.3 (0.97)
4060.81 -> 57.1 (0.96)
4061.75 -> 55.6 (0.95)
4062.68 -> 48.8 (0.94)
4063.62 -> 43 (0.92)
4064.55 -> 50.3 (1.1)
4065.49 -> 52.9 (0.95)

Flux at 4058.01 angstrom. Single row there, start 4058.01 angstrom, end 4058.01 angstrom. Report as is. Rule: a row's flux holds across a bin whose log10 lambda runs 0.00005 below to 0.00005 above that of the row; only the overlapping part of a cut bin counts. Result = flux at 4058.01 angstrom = 50.6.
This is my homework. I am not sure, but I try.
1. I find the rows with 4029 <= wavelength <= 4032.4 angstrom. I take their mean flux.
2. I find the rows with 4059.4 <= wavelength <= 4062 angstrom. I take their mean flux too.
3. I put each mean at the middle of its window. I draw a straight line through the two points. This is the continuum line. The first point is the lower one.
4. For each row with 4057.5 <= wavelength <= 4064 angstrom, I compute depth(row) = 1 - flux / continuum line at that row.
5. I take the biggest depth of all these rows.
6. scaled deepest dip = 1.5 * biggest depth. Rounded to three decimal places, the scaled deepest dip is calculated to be 0.365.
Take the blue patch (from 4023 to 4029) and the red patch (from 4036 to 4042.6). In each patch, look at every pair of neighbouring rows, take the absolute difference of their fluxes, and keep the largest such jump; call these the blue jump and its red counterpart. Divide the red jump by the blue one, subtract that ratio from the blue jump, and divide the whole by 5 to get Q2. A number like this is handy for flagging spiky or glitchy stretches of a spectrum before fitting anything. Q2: 1.0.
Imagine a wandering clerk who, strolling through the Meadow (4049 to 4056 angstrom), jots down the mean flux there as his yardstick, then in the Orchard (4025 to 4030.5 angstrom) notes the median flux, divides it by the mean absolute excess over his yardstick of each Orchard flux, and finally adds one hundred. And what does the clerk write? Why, 122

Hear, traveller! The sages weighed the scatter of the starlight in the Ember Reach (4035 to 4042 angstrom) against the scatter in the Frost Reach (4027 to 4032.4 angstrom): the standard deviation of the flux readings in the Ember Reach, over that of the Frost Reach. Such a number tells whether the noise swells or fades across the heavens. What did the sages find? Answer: 0.51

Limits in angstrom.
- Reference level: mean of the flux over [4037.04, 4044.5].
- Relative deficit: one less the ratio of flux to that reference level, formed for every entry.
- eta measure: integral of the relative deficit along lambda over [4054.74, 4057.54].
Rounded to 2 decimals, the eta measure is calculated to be 0.10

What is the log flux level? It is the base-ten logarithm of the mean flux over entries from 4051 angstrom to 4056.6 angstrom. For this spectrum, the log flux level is 1.73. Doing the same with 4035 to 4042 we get 1.74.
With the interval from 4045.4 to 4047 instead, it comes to 1.66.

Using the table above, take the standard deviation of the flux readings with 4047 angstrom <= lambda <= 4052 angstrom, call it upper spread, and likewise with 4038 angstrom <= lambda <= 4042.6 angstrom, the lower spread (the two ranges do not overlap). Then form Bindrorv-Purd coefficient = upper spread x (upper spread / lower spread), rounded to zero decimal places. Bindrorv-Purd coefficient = 0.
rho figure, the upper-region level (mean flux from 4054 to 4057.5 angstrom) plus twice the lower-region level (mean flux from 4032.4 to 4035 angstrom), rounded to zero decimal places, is 154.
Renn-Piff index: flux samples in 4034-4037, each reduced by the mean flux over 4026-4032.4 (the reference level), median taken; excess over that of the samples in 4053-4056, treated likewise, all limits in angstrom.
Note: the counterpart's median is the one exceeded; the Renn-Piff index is 0.9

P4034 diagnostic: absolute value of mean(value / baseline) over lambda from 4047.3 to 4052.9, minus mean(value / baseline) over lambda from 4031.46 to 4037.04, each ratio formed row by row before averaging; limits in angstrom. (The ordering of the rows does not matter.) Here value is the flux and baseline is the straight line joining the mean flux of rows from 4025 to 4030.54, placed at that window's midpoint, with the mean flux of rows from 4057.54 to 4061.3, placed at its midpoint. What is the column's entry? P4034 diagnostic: 0.063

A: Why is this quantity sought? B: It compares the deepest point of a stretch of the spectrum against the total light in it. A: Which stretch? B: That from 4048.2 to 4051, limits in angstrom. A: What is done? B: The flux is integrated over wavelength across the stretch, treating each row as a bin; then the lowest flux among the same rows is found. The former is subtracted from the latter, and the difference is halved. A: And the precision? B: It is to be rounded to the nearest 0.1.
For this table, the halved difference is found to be -49.9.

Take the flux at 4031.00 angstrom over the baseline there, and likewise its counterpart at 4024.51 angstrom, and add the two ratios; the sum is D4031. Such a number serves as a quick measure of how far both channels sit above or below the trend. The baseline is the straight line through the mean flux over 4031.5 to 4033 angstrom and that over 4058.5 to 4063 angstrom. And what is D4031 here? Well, 2.040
